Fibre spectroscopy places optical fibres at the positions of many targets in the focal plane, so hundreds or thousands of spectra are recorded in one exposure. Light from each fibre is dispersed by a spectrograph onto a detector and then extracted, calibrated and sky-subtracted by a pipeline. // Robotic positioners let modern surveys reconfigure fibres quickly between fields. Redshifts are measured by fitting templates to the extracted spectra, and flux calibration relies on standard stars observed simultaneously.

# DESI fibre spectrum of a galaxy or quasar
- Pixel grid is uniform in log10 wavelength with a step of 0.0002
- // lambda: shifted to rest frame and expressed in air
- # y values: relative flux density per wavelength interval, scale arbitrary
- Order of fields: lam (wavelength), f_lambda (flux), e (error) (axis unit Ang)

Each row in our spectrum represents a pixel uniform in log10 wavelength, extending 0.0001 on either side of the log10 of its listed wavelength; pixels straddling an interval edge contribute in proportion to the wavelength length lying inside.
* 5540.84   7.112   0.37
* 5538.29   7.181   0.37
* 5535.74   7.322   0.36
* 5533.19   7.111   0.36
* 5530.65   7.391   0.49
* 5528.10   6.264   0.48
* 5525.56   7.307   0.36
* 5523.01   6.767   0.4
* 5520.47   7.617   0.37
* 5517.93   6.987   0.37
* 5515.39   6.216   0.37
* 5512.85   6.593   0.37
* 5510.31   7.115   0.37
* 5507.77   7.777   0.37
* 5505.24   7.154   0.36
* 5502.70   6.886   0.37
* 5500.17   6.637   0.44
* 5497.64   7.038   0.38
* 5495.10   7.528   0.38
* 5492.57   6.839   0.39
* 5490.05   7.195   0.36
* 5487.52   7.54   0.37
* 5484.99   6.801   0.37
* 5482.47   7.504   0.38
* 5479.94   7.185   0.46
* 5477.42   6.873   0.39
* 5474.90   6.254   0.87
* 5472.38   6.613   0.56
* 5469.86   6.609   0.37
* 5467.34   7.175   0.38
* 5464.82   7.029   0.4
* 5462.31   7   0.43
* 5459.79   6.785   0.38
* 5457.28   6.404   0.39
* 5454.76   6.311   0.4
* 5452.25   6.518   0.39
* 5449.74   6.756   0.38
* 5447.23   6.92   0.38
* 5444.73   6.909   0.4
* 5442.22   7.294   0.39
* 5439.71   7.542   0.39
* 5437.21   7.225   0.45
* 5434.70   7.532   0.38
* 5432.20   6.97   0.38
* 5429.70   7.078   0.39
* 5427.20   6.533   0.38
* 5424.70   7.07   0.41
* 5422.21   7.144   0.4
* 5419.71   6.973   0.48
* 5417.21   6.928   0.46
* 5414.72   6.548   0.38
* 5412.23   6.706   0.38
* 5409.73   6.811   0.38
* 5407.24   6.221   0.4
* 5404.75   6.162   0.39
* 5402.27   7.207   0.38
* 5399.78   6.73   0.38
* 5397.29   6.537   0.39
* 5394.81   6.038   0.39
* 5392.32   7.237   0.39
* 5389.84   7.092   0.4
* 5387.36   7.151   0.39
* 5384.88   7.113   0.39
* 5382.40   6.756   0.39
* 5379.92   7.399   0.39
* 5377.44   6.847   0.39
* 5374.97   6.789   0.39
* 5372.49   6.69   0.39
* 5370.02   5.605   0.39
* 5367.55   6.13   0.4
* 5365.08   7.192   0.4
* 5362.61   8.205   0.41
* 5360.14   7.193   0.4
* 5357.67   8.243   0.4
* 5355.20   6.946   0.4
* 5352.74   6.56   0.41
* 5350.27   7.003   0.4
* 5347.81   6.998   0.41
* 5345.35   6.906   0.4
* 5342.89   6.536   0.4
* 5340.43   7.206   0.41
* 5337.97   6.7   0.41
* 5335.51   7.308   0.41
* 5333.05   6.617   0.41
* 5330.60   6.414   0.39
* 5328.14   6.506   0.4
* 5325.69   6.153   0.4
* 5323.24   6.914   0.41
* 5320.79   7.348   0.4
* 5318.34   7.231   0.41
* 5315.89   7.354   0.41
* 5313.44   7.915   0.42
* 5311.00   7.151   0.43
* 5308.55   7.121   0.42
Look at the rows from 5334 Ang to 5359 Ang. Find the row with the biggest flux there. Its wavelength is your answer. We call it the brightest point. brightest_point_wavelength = 5357.67 Ang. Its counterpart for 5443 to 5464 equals 5462.31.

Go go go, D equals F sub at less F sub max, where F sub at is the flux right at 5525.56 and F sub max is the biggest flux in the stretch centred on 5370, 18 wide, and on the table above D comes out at -0.90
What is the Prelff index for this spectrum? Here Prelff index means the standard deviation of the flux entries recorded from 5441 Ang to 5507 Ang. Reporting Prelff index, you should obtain 0.35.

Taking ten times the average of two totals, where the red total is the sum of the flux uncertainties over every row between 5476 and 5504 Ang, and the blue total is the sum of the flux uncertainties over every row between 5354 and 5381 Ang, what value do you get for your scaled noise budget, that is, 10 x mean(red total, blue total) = 43.25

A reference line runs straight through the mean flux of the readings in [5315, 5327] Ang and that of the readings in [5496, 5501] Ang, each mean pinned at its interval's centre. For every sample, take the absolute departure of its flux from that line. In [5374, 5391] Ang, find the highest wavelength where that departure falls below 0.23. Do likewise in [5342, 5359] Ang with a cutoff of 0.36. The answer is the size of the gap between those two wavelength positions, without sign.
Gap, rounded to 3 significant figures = 34.6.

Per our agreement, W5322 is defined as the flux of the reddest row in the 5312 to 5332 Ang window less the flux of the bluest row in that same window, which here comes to -1.5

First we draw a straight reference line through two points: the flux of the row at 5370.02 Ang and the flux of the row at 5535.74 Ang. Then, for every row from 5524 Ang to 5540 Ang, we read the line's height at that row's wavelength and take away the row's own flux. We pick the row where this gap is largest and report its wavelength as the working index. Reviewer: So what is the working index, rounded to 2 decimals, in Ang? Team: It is 5528.10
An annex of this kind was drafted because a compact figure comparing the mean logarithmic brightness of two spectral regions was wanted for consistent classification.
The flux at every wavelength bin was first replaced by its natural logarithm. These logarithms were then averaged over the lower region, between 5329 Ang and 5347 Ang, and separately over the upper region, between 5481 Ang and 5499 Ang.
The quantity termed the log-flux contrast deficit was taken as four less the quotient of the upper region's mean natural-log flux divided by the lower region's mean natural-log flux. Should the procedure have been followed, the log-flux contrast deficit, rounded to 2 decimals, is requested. 2.97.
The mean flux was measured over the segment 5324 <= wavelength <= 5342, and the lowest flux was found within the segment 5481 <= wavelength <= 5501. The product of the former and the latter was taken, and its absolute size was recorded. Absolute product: 44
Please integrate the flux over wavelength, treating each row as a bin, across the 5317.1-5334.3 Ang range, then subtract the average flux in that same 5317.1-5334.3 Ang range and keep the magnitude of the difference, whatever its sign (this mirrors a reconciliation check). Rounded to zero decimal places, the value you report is 109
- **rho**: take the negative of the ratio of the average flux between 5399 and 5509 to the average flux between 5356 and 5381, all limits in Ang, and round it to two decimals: -0.99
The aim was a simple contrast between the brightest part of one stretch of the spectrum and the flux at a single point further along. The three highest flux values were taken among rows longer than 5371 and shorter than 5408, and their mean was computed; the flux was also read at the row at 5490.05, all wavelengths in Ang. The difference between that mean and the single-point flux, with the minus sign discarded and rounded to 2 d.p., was 0.09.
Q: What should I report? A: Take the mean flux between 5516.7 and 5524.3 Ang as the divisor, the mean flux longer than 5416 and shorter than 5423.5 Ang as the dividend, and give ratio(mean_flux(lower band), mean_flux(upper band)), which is 0.98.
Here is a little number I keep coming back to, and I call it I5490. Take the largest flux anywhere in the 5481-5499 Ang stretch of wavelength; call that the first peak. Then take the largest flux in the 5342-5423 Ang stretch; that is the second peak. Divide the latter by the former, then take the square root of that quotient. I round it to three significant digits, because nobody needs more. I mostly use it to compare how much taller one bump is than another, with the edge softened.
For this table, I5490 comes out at 1.05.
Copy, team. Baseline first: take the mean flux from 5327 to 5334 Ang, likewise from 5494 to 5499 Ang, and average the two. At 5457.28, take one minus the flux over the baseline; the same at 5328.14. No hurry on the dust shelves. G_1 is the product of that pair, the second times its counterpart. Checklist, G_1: 0.004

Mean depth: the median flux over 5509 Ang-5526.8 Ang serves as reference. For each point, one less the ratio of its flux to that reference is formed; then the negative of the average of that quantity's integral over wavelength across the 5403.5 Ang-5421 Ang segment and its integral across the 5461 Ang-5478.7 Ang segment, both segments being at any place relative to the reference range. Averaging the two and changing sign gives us -0.7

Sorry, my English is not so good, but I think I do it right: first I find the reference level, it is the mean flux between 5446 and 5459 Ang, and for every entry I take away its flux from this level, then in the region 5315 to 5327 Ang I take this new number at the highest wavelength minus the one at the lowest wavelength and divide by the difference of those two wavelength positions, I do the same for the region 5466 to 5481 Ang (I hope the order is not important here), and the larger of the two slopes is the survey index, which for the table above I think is 0.12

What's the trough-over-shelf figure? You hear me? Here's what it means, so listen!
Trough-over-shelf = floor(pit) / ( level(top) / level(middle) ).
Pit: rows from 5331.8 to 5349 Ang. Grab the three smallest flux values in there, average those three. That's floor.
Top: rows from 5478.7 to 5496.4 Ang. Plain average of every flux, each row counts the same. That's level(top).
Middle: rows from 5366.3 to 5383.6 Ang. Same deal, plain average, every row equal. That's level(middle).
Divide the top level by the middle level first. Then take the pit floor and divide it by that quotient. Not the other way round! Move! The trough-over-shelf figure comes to 6.05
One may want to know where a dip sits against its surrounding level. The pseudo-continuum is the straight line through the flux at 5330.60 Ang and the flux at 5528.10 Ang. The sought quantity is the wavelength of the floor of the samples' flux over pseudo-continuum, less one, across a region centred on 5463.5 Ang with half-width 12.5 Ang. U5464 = 5474.90 Ang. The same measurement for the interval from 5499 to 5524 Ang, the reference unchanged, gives 5515.39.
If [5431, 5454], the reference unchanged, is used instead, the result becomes 5452.25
